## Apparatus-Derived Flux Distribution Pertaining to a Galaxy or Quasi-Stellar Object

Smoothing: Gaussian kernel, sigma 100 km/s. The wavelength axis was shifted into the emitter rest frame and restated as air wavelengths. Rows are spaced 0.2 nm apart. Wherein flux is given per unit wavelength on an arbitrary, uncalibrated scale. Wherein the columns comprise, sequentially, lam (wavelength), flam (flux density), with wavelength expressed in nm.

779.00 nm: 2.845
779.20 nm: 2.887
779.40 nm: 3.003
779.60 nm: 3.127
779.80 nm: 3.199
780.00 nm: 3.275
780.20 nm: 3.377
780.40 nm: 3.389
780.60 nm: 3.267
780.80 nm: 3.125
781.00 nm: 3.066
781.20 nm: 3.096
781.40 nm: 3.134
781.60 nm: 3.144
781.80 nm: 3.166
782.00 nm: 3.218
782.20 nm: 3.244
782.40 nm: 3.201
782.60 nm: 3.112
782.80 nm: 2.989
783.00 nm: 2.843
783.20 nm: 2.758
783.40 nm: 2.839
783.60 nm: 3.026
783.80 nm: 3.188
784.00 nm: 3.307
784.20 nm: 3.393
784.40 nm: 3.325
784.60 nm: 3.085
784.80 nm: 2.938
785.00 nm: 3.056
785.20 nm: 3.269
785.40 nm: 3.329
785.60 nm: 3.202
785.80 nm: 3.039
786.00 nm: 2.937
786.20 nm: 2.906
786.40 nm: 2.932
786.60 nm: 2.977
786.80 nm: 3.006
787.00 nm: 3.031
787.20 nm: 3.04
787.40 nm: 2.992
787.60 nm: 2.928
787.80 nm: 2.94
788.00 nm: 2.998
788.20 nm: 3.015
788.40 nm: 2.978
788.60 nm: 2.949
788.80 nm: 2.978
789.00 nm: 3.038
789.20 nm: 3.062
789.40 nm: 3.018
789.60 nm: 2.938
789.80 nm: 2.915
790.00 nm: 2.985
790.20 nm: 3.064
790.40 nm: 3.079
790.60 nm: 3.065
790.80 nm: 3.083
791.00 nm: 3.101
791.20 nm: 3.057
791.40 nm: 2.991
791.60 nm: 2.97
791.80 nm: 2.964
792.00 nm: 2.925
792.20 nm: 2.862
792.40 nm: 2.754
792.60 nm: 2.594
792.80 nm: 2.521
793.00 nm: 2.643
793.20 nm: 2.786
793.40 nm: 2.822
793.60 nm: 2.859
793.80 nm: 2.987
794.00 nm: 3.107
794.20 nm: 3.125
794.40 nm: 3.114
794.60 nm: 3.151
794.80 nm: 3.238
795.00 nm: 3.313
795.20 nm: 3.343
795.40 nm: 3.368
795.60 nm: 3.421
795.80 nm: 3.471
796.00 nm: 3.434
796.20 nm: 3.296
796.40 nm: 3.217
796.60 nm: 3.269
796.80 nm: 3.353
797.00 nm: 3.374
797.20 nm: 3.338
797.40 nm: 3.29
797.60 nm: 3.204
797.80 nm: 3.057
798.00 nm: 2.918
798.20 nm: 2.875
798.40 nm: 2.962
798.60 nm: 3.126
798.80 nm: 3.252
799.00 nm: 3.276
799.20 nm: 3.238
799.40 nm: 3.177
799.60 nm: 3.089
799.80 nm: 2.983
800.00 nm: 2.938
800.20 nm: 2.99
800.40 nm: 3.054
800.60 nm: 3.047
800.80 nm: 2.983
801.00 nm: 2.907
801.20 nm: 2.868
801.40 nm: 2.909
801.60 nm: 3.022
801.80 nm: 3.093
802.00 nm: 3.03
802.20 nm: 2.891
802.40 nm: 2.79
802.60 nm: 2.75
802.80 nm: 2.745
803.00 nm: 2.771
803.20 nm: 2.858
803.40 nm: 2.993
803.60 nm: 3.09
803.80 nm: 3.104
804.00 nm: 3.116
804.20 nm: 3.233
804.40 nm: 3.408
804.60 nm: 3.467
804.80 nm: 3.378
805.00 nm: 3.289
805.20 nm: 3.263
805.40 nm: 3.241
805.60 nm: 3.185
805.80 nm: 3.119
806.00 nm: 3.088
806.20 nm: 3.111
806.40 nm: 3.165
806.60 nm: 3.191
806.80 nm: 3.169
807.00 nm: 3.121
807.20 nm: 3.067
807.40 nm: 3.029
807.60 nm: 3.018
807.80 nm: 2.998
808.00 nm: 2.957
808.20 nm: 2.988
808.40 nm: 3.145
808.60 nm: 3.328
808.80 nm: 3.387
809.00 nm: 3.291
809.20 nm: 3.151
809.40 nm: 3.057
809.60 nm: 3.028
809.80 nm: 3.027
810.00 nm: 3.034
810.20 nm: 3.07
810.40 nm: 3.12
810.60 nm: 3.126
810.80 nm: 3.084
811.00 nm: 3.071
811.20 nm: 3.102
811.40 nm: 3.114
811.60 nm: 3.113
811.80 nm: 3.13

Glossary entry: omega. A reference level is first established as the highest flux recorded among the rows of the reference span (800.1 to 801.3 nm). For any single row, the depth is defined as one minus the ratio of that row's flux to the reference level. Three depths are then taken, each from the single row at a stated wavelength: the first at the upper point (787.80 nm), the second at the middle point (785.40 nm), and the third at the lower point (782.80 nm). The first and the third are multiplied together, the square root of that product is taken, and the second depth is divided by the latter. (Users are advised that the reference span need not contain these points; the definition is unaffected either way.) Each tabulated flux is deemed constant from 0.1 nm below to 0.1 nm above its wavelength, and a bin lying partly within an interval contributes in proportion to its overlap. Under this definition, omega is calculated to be -3.2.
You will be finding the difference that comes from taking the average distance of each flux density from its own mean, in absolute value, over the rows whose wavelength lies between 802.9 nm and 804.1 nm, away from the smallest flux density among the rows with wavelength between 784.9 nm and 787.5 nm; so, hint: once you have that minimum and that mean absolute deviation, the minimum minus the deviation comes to 2.790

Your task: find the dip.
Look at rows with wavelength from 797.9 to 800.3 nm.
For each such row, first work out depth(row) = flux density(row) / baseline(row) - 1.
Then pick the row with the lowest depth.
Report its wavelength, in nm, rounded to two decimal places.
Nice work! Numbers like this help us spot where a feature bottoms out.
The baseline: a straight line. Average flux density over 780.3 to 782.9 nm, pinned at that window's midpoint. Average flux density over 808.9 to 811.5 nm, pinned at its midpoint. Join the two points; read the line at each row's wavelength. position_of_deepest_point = 798.20 nm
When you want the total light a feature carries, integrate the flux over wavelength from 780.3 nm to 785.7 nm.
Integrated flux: 16.9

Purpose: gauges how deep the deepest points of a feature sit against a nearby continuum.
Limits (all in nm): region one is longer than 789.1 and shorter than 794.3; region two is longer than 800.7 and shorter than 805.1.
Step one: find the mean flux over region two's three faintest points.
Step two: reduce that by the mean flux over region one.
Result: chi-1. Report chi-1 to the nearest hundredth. -0.18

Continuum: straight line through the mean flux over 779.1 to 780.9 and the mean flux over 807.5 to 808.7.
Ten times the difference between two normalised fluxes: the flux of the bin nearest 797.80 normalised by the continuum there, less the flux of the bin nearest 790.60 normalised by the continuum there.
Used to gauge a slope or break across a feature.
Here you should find 0.06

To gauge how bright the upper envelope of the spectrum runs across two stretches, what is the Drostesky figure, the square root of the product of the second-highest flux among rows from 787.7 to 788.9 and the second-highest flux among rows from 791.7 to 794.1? 2.99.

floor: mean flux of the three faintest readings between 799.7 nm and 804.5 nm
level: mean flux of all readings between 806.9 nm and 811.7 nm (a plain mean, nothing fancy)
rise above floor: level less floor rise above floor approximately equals 0.35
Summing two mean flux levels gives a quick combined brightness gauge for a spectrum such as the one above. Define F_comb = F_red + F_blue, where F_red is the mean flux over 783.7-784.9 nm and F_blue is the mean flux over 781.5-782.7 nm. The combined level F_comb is 6.39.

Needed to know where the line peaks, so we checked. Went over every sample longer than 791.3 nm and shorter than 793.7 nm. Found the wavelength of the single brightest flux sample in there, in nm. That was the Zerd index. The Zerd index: 791.40 nm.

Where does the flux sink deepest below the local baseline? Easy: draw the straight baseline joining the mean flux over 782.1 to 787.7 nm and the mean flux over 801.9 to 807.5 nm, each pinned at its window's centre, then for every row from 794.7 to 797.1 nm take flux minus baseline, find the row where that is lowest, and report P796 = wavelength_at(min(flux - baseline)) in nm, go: 796.40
